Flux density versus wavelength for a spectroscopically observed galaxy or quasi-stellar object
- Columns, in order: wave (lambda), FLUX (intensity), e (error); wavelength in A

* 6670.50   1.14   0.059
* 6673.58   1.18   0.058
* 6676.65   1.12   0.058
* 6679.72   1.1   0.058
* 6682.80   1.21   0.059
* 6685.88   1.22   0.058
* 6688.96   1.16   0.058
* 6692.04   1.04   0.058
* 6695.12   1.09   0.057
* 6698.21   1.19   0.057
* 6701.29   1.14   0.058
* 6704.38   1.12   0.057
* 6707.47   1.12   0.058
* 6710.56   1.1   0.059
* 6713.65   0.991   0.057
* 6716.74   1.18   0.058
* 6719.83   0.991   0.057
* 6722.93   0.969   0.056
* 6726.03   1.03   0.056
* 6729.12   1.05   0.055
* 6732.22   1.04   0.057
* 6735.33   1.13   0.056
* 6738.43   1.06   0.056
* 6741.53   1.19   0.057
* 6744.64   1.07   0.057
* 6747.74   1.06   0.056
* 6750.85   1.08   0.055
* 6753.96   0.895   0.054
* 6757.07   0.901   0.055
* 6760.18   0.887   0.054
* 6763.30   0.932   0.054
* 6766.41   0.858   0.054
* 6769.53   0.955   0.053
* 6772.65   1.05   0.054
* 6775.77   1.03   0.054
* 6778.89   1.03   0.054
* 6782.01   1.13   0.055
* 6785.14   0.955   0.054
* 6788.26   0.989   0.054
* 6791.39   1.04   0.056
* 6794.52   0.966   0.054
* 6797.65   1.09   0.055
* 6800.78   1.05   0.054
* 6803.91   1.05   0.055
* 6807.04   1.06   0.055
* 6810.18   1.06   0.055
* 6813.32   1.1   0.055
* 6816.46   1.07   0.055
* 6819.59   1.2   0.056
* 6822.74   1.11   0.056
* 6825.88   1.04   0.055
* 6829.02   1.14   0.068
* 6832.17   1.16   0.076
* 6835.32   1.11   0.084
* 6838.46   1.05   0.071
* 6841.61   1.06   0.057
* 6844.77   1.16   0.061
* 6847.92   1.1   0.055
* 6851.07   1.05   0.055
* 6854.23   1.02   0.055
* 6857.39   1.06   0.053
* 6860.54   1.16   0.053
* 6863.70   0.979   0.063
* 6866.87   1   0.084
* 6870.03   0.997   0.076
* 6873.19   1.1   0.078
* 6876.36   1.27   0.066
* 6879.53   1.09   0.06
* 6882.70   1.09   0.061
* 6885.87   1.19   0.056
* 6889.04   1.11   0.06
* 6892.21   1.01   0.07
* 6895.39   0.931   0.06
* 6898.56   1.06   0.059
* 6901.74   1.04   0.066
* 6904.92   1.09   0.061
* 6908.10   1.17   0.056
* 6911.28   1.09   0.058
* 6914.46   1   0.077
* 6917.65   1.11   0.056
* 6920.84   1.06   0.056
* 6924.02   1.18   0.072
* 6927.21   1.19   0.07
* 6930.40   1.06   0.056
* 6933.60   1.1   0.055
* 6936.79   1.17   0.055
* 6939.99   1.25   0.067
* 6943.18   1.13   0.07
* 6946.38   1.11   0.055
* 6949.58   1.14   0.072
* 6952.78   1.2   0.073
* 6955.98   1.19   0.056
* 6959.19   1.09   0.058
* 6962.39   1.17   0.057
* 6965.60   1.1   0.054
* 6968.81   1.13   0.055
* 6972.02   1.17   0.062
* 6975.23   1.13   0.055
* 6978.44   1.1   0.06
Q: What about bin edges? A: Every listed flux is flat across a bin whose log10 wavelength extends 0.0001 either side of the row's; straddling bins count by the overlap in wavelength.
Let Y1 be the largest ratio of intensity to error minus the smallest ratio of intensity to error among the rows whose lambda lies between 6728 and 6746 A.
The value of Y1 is 3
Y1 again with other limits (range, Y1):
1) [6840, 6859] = 1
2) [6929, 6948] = 5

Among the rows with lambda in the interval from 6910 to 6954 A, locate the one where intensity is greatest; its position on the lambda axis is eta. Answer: 6939.99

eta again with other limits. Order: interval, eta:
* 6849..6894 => 6876.36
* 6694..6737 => 6698.21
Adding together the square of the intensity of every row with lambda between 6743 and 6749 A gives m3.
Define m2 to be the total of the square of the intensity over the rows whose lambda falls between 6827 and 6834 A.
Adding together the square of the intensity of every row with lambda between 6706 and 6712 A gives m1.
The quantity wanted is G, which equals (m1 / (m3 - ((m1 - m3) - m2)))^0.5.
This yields 0.72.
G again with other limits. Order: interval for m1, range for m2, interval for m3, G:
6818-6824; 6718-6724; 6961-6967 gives 0.78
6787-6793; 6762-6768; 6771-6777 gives 0.73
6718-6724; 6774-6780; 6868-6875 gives 0.65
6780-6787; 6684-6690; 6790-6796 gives 0.68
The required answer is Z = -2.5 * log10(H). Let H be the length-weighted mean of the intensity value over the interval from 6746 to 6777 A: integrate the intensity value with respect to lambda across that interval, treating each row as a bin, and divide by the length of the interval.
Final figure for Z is 0.039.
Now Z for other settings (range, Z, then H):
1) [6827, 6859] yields -0.094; 1.09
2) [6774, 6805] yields -0.035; 1.03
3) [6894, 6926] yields -0.079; 1.08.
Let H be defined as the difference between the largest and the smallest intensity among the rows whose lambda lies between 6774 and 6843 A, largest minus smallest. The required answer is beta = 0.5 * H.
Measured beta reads 0.12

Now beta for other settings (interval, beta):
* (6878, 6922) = 0.13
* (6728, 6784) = 0.17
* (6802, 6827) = 0.08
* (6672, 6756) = 0.16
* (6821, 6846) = 0.06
